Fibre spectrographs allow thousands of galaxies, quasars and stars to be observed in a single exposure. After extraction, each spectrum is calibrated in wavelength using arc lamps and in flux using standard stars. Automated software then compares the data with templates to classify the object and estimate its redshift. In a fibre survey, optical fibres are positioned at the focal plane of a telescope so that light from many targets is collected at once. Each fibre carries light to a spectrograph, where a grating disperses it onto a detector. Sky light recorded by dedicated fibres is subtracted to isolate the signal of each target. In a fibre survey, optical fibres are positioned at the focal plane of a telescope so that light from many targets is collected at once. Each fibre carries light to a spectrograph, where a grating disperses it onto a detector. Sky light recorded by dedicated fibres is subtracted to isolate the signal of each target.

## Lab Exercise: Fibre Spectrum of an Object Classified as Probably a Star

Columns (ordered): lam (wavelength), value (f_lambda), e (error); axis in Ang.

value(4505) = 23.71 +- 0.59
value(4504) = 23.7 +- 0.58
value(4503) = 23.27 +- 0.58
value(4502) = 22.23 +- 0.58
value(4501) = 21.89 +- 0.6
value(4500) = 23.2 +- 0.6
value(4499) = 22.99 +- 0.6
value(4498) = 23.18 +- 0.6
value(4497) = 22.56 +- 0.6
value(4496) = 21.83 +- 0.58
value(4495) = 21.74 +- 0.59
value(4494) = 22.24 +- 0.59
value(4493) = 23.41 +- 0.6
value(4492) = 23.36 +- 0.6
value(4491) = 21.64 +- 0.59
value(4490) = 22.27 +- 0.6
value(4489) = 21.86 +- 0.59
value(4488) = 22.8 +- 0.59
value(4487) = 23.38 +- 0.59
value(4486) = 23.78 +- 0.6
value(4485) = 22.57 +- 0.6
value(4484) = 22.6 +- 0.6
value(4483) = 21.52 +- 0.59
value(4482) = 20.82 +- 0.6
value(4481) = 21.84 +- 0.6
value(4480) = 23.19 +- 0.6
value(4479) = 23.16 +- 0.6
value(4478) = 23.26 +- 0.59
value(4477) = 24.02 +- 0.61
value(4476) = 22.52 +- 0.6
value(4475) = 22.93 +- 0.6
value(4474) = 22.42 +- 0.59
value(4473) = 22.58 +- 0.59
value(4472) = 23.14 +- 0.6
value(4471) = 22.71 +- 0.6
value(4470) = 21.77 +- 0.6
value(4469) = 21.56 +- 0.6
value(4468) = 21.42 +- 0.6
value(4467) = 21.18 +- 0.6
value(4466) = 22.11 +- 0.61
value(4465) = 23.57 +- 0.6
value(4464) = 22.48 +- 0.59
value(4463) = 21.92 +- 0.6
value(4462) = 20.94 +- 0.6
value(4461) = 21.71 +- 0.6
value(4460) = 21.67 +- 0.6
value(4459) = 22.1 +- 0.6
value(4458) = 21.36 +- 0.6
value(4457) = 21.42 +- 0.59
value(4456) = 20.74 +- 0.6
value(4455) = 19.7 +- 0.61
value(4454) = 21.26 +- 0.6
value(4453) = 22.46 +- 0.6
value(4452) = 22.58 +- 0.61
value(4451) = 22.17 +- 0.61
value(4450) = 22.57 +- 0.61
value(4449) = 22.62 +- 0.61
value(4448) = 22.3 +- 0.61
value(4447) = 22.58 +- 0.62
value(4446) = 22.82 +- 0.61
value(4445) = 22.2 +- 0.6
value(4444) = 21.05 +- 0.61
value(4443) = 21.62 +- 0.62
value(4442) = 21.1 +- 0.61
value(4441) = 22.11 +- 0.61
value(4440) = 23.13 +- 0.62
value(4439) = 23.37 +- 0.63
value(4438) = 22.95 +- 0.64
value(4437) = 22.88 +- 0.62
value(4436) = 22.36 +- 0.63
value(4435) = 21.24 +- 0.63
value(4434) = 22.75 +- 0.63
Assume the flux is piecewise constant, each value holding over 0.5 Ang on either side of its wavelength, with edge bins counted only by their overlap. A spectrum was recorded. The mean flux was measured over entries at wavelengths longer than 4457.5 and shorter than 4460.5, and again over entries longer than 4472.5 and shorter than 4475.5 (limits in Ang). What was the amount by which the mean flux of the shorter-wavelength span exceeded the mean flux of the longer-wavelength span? -0.9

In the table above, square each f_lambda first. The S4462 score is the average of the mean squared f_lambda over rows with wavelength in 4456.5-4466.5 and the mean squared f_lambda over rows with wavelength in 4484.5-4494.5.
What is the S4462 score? 499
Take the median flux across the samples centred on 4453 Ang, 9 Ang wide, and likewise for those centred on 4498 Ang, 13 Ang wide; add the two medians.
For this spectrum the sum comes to 45.2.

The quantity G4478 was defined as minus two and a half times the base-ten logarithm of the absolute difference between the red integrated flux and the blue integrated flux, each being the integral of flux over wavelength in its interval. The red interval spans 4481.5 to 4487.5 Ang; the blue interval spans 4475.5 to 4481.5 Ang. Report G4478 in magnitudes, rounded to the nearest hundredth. -1.30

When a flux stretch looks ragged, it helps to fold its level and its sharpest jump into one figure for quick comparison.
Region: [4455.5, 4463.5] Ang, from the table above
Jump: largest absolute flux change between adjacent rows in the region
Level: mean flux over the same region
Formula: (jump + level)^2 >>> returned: 505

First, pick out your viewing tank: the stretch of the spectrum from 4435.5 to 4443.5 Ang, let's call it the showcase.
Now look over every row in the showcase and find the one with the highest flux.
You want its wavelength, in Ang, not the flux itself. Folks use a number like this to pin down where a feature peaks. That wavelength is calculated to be 4439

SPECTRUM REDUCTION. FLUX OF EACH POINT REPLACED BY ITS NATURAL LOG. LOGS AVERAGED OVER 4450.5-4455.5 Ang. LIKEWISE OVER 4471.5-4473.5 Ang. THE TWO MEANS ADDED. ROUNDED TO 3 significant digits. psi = 6.20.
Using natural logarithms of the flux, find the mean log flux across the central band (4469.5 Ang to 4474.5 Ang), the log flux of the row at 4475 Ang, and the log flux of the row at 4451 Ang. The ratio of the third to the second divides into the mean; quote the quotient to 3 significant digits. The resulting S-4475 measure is 3.15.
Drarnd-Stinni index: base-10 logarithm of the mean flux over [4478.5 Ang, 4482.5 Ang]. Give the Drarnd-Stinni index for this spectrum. 1.35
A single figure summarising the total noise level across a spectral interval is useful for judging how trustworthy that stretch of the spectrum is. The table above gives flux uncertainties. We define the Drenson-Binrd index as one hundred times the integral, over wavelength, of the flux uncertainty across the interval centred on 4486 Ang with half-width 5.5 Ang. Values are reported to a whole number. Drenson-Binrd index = 655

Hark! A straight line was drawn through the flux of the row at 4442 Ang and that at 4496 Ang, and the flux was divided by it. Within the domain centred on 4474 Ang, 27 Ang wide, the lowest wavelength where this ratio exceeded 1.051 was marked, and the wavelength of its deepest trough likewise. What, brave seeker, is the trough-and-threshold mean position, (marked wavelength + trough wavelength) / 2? 4473.5 Ang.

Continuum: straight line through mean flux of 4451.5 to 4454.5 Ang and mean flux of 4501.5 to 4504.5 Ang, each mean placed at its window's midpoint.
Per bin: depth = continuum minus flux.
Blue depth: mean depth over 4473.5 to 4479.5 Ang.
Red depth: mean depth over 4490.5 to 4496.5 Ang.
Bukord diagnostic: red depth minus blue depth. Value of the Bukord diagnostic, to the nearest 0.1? 1.0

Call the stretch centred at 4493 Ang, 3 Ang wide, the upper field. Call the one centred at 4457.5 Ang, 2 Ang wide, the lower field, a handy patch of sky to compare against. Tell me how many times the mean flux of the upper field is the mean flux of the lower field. 1.08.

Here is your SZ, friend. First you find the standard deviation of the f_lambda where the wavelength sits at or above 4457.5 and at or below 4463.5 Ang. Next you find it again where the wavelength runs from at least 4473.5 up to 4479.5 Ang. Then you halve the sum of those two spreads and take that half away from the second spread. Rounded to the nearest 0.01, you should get 0.08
